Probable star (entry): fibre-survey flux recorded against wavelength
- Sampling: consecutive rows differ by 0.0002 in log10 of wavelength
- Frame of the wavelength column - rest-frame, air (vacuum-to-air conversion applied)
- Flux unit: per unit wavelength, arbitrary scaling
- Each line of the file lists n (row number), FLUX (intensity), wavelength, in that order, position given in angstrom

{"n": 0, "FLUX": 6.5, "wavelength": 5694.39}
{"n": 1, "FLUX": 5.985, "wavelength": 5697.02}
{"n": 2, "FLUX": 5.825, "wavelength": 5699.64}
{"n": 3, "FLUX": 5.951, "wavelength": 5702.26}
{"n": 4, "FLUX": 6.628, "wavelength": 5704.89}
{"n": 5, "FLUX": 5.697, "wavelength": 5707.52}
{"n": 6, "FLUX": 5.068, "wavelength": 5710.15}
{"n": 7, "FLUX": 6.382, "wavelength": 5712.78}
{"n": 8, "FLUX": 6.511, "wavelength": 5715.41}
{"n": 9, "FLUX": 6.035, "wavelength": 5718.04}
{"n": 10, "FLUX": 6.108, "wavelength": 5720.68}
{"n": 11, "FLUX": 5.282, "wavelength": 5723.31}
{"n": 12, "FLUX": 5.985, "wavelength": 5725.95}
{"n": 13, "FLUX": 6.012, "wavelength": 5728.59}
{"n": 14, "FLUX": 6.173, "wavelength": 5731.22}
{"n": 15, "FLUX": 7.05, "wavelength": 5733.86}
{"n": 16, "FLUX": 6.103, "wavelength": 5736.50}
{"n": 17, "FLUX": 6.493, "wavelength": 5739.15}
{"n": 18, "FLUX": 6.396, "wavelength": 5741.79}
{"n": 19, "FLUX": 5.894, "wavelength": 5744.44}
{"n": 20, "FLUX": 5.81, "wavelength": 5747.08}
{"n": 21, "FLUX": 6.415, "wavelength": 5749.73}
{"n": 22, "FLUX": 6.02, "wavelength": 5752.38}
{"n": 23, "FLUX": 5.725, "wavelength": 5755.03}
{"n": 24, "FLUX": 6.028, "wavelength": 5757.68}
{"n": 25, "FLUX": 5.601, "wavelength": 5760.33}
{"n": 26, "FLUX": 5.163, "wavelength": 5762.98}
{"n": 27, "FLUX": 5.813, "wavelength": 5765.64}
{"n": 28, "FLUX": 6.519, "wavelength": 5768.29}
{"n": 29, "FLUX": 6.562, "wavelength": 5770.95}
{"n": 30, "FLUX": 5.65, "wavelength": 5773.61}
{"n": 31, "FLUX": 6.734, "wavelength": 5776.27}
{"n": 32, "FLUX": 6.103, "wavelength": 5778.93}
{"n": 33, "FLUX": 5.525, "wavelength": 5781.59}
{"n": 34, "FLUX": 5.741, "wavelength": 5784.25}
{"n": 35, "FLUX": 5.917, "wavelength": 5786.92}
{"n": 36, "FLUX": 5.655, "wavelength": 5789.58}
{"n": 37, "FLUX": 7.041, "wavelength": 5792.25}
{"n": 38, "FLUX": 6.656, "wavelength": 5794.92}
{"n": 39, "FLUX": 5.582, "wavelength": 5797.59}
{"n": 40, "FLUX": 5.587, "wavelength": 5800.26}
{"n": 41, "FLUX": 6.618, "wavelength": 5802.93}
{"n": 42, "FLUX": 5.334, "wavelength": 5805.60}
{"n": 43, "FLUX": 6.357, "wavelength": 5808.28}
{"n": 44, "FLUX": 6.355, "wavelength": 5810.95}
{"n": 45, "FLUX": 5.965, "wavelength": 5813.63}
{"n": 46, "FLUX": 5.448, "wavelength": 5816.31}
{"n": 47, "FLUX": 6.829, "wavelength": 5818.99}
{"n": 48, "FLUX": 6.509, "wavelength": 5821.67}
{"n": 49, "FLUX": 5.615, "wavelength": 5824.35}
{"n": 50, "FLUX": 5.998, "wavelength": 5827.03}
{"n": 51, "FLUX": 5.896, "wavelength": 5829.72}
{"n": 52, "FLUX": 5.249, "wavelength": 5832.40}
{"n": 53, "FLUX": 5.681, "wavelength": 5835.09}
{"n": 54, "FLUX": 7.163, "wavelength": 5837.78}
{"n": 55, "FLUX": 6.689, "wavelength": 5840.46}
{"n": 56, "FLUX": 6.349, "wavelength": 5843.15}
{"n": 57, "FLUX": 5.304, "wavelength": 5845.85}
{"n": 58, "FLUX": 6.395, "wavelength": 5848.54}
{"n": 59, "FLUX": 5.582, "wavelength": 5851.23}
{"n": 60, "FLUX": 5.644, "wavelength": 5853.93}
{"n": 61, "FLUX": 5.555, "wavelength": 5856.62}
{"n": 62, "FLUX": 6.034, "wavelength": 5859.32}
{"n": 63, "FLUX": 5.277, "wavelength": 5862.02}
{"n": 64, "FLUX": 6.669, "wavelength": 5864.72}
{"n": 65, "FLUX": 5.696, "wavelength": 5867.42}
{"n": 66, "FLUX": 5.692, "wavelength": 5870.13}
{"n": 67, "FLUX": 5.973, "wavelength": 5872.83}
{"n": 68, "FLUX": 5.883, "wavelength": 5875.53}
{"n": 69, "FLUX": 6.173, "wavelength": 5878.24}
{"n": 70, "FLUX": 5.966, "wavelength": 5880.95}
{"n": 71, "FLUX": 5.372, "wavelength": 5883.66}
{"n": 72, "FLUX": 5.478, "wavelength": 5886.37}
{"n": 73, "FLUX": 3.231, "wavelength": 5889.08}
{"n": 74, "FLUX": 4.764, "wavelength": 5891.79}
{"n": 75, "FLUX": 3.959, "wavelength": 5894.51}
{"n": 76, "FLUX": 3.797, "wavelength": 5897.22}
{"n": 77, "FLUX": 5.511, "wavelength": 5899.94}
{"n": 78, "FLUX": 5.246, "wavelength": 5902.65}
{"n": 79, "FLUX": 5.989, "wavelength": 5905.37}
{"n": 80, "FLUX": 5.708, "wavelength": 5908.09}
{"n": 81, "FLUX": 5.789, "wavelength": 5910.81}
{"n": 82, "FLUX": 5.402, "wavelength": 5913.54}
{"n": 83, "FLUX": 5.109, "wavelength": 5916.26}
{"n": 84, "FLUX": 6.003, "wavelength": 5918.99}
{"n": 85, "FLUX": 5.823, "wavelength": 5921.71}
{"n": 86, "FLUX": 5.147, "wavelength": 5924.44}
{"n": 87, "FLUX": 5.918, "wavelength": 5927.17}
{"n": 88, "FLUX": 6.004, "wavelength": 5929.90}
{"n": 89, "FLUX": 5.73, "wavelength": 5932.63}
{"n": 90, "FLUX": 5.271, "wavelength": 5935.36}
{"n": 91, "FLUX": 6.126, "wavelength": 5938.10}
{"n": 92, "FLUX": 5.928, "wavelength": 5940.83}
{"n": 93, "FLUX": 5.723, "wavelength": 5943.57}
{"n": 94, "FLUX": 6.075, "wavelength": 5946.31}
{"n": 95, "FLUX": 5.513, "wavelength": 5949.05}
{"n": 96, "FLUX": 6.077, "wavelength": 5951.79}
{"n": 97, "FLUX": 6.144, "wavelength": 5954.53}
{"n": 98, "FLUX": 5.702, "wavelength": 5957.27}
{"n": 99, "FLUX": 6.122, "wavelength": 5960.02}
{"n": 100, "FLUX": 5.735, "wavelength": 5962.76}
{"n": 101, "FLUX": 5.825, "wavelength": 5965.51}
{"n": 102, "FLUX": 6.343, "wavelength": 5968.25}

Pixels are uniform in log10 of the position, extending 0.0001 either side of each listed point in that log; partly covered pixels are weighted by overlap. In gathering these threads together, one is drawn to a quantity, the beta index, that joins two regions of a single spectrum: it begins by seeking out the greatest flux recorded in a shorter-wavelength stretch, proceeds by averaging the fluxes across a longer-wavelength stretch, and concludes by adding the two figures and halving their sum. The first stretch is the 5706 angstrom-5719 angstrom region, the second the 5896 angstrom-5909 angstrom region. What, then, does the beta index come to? 5.9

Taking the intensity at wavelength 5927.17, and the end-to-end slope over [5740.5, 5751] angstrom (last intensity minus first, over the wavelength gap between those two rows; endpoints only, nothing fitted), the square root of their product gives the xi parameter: 0.1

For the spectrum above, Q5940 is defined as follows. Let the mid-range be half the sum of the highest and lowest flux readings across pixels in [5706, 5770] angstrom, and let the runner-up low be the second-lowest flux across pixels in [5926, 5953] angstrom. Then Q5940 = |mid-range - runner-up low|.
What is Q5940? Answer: 0.5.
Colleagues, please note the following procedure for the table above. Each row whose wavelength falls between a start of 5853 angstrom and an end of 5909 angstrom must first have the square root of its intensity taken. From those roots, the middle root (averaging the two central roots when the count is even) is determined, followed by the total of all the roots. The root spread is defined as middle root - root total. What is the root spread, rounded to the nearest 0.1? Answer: -46.3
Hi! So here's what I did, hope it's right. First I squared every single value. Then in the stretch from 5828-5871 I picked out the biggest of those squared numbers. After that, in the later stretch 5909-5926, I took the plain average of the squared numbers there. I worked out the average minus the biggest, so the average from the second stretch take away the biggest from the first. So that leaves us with -20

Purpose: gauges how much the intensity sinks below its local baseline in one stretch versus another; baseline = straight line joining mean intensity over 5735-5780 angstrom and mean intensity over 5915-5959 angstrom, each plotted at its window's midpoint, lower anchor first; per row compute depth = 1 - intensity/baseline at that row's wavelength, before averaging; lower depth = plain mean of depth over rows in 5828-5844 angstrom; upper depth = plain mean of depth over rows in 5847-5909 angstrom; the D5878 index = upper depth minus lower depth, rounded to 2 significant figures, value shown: 0.11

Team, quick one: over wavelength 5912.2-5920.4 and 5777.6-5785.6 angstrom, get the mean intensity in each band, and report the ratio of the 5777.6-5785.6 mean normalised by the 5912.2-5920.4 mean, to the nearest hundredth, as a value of 1.05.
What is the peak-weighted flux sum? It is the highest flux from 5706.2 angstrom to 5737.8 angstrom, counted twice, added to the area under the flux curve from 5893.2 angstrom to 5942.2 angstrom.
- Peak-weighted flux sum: 282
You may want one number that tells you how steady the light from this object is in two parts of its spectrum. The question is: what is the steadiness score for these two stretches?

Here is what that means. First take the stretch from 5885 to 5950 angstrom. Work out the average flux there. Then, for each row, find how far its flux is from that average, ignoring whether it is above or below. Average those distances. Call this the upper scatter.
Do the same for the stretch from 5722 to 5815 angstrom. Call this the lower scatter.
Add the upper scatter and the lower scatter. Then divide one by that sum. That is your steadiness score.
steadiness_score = 1.1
